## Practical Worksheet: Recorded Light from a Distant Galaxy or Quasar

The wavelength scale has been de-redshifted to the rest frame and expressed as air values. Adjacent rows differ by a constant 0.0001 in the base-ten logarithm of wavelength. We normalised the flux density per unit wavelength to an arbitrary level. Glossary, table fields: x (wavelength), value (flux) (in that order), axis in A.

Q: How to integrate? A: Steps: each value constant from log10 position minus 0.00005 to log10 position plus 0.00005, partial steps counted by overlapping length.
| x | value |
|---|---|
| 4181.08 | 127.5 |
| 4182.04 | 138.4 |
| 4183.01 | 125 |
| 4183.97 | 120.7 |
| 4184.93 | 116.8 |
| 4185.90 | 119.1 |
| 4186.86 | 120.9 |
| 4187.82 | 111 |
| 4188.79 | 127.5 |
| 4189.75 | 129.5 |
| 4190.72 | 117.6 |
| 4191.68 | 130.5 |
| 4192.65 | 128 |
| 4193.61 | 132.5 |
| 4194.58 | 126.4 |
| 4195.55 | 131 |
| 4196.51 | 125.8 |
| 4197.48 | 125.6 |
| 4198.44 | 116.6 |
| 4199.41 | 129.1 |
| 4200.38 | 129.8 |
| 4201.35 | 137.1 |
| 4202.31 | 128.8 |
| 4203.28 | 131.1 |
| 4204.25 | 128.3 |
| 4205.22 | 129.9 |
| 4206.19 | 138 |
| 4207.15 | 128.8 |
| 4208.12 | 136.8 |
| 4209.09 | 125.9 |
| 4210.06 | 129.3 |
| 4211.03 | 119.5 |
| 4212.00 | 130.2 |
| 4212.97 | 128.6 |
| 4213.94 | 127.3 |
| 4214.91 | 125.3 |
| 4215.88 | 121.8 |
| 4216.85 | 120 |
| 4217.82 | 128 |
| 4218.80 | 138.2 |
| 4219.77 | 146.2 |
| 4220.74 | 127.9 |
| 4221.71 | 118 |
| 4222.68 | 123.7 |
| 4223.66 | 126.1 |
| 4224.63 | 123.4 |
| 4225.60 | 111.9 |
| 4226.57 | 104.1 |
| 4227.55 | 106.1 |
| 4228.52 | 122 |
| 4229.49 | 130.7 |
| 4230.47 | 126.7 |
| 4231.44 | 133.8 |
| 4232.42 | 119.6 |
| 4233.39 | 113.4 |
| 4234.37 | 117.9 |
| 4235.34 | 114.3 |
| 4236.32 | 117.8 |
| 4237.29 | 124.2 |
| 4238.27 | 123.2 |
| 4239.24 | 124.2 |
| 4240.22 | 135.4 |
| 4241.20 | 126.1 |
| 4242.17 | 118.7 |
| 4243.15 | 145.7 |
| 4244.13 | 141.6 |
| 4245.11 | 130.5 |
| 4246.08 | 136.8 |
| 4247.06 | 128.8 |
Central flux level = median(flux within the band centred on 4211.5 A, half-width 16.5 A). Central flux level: 128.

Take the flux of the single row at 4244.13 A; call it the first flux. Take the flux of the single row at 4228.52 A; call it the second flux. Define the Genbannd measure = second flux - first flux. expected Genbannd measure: -20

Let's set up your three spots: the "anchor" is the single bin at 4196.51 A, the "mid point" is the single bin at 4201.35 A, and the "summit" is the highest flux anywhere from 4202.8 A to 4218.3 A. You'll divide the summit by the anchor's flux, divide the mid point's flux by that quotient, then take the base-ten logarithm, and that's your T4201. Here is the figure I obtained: 2.10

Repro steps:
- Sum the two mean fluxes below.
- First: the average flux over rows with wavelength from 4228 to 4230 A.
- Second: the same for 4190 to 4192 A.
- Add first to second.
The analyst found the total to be 250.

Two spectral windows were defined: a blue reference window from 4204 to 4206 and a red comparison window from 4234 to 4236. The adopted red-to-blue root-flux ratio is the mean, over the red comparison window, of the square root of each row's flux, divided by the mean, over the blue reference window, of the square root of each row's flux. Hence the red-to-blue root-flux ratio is 0.95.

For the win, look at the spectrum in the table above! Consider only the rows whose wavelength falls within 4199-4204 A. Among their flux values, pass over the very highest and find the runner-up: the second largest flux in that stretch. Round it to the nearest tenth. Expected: 131.1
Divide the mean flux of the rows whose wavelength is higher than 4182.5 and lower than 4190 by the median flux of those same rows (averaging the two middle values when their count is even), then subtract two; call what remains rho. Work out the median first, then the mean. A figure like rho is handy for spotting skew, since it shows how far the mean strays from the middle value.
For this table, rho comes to -1.00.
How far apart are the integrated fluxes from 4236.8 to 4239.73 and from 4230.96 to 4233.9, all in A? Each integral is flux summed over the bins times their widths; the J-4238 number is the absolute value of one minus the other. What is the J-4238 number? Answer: 5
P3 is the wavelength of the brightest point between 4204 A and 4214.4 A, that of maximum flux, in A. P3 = 4206.19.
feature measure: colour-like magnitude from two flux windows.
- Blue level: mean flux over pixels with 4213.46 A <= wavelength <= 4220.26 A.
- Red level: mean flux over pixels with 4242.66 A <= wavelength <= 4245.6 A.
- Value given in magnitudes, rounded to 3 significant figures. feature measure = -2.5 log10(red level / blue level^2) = 5.20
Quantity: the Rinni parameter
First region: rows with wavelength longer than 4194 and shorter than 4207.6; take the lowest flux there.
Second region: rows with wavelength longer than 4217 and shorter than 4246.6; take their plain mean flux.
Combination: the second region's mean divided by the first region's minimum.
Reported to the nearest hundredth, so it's 1.07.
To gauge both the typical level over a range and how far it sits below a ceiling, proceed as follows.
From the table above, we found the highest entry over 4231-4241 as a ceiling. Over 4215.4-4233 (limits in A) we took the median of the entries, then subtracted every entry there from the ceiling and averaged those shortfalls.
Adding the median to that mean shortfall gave 135.2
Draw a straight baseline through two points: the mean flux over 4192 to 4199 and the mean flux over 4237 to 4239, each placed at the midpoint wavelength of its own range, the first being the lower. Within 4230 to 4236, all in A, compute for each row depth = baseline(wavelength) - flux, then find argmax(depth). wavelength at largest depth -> 4233.39 A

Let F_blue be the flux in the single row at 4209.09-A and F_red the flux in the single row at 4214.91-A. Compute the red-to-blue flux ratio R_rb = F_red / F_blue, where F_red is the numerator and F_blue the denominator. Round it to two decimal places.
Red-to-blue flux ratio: 1.00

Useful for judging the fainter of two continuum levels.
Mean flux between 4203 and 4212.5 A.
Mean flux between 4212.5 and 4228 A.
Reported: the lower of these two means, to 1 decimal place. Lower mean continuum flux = 123.5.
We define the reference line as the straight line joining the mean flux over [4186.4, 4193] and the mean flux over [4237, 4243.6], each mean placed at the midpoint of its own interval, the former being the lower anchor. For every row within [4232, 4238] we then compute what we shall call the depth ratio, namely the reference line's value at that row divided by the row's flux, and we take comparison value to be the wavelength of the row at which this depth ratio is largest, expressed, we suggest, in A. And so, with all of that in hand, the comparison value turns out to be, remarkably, 4233.39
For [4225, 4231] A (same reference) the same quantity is 4226.57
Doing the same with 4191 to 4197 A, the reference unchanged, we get 4196.51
